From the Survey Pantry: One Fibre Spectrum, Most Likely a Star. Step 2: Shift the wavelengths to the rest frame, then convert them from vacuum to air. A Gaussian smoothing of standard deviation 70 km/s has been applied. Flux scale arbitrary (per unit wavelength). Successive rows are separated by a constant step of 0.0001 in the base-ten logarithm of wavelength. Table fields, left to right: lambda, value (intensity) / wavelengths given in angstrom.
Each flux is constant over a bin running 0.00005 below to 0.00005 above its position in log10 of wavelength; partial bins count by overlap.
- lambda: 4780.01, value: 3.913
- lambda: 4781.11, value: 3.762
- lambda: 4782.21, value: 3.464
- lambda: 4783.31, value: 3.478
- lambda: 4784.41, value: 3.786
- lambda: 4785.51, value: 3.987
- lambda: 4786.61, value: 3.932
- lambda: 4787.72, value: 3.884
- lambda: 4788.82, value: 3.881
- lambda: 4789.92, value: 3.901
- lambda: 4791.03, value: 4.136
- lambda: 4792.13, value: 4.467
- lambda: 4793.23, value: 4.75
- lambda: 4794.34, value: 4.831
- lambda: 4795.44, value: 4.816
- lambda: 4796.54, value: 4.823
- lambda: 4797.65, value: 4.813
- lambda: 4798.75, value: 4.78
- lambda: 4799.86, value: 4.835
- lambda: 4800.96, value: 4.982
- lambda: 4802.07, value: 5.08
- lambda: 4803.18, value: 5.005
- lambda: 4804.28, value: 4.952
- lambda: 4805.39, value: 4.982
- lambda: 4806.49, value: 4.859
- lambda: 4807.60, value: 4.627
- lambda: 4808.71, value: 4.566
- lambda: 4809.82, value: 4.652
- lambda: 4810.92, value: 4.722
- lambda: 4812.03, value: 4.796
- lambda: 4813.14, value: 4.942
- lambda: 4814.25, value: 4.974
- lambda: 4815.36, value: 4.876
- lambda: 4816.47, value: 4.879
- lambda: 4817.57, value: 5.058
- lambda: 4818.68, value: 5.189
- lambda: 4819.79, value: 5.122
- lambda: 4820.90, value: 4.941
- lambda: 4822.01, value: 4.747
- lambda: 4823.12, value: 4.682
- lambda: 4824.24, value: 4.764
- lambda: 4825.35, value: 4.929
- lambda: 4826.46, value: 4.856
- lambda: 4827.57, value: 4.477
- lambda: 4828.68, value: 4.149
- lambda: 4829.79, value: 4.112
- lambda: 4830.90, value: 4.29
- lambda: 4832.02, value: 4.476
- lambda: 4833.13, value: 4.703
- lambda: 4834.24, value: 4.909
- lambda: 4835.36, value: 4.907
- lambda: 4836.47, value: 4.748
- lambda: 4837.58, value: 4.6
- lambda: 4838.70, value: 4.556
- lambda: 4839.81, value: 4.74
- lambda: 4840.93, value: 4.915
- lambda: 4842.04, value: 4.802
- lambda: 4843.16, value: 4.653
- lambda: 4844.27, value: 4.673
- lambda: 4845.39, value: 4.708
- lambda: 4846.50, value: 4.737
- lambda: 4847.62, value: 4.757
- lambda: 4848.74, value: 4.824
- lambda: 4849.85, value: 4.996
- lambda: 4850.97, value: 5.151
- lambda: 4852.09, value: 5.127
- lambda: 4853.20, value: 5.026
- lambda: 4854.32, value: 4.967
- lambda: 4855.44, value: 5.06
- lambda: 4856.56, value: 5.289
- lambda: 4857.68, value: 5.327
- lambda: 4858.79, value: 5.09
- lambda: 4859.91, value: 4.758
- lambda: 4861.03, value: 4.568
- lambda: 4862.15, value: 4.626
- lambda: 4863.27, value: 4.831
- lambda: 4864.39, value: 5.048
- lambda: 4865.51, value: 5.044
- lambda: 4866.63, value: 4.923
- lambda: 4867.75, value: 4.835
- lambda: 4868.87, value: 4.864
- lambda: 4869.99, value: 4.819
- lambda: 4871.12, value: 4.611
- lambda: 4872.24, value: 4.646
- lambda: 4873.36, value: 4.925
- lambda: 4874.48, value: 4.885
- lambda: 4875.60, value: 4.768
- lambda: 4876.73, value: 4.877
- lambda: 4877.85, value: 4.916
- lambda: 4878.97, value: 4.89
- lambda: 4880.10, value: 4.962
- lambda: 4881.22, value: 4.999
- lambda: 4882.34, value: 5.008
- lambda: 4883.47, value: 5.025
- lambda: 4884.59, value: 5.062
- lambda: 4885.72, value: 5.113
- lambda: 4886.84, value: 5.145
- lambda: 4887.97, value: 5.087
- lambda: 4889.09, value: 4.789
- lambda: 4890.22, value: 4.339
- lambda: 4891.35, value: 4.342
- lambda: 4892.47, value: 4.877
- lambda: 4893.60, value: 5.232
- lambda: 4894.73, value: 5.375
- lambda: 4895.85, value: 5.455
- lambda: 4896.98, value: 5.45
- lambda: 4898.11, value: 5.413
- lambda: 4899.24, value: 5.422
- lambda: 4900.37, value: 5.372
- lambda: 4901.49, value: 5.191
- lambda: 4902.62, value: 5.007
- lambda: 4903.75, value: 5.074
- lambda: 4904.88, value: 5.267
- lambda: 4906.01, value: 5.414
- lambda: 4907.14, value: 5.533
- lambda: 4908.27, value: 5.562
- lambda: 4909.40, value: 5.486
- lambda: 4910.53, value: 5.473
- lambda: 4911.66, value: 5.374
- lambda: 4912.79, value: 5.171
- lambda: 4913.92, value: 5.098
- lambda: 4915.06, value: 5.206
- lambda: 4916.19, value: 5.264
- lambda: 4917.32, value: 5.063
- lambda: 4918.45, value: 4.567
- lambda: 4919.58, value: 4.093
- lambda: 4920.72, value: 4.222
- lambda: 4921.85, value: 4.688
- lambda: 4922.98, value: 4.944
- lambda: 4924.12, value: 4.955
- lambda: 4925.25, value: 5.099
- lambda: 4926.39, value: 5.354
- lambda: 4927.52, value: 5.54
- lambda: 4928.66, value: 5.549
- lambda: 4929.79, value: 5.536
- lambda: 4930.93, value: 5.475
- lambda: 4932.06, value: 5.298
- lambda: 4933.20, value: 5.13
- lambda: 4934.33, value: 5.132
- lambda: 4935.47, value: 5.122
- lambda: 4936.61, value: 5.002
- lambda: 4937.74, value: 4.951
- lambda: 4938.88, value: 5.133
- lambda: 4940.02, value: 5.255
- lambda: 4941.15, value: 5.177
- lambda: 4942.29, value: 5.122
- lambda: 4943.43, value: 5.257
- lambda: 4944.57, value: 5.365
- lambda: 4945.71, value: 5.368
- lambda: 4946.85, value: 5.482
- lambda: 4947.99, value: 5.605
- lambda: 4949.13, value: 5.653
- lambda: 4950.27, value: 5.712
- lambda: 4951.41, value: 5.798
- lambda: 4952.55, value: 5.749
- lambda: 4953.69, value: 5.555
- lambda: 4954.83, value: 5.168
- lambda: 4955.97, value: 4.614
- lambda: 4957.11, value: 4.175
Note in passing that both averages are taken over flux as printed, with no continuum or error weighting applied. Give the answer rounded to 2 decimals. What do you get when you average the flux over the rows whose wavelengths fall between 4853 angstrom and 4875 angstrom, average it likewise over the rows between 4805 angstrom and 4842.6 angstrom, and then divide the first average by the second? 1.03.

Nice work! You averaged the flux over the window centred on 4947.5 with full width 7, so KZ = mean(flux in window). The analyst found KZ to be 5.5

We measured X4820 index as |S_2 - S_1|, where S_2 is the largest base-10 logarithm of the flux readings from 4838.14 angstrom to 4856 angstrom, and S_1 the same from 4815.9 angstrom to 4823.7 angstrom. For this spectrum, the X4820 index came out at 0.003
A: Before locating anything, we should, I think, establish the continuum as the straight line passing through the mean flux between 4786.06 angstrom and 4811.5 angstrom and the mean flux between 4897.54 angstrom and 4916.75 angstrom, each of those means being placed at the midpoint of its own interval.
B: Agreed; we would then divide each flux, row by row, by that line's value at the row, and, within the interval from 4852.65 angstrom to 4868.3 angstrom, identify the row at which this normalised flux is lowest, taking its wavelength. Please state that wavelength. 4861.03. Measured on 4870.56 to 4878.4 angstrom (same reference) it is 4871.12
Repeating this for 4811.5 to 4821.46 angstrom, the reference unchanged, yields 4812.03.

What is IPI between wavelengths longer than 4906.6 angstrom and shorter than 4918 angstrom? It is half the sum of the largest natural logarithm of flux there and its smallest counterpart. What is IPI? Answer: 1.67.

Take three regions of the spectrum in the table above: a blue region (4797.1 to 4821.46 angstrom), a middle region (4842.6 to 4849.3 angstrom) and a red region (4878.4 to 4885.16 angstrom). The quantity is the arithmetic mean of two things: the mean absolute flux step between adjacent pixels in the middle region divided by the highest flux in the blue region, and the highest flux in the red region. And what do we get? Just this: 2.53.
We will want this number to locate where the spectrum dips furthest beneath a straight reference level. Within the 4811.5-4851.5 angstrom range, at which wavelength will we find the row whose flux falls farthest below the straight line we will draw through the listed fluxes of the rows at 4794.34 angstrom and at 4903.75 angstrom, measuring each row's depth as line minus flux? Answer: 4829.79 angstrom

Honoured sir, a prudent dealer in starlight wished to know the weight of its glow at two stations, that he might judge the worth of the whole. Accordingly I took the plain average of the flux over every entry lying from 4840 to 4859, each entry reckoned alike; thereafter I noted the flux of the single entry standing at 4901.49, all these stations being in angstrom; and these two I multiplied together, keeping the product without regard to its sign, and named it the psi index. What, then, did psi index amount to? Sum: 25.7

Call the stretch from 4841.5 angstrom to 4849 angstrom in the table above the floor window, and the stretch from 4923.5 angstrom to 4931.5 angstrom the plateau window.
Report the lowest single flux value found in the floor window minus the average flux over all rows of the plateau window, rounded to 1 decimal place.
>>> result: -0.7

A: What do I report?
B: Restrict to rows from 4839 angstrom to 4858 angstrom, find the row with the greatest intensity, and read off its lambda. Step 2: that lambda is 4857.68 angstrom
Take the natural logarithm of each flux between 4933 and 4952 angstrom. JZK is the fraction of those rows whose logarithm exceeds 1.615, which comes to 0.9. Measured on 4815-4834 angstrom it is 0.2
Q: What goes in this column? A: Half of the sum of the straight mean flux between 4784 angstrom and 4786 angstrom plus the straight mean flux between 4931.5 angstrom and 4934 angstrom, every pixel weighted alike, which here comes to 4.55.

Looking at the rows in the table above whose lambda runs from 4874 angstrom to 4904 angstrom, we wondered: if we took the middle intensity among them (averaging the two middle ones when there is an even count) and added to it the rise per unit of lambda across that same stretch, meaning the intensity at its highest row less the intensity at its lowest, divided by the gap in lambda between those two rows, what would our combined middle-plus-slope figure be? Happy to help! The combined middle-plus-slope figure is 5.0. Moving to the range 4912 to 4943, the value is 5.1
